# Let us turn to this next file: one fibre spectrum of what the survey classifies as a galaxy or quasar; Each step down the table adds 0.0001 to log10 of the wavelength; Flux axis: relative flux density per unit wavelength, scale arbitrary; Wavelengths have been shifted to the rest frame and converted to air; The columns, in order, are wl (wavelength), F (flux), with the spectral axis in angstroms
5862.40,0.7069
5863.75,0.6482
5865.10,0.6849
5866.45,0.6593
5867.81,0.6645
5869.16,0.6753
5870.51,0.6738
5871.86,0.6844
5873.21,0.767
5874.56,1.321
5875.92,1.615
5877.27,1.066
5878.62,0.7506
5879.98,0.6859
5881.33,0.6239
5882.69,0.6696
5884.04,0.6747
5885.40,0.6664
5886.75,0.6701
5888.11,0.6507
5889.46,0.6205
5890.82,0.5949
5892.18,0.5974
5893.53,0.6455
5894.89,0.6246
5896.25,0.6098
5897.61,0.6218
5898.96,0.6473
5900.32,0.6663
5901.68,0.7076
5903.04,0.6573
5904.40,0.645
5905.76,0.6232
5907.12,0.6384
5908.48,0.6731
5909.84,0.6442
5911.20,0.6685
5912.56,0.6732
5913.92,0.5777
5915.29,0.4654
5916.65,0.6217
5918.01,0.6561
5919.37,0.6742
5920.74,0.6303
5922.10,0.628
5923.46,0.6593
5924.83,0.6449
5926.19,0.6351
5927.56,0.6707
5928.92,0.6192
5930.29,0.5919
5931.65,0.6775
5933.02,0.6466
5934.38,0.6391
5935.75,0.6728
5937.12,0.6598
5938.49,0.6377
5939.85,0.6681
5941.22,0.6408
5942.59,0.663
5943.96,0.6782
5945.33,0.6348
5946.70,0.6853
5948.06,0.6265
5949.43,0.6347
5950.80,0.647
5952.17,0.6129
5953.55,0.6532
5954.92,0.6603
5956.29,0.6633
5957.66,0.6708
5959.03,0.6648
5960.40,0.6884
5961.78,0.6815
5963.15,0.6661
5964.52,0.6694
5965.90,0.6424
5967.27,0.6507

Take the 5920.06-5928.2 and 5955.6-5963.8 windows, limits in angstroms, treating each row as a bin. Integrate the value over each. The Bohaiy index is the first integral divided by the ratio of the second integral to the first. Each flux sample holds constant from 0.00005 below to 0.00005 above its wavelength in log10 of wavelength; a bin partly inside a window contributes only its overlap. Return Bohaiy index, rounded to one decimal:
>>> 5.0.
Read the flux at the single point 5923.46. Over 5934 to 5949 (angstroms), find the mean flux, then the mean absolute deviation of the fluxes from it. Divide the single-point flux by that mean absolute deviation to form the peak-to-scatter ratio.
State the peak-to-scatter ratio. 38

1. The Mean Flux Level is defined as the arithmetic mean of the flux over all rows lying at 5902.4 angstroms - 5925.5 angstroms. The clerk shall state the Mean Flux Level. 0.634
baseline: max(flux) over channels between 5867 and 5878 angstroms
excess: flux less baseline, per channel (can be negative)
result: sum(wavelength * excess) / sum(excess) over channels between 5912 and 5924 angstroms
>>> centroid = 5917.9 angstroms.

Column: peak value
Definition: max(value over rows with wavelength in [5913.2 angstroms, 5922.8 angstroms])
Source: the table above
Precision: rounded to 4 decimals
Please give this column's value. 0.6742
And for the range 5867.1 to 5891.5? 1.6150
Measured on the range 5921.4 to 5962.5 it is 0.6884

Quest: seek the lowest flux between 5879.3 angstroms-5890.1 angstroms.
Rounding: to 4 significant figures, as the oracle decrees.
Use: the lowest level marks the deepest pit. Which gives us 0.6205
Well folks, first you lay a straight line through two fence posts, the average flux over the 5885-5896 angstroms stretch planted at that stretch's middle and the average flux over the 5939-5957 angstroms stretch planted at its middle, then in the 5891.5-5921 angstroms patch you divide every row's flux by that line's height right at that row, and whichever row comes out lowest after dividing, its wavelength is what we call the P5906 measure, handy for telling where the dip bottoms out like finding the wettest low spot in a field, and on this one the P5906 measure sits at 5915.29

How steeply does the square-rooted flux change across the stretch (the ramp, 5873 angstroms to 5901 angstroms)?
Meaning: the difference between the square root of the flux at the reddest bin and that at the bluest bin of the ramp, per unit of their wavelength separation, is -0.0022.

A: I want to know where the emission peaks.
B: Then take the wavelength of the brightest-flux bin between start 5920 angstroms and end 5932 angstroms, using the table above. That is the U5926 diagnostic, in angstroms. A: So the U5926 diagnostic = 5931.65 angstroms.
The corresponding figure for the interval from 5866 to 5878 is 5875.92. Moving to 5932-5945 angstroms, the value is 5943.96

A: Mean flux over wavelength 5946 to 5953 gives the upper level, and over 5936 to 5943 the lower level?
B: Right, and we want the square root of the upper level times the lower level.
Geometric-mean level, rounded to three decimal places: 0.648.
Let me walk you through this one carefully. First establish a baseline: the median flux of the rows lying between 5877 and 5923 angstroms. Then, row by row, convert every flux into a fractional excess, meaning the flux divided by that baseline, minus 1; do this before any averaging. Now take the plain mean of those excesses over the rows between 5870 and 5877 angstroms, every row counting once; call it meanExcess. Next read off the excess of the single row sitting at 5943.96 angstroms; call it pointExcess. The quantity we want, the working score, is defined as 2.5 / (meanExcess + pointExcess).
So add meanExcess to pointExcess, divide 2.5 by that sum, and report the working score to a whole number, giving 4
